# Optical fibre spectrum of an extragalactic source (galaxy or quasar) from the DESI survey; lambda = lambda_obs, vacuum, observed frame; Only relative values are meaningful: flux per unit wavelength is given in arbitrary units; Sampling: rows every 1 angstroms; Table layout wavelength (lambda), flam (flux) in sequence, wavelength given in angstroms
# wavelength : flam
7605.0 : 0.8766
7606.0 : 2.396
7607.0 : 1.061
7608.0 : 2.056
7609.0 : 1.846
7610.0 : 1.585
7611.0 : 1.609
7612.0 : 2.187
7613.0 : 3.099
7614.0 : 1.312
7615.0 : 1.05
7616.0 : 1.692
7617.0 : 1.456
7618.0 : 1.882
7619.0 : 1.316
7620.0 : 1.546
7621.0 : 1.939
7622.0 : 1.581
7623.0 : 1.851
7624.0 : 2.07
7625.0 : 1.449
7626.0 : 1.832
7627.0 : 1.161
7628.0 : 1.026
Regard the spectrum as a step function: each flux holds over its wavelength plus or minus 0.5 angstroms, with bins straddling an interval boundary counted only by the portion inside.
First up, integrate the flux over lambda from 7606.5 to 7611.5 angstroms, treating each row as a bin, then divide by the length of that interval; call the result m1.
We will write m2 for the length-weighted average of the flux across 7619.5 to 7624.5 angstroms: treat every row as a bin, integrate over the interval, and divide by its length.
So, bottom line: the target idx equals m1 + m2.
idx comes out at 3.43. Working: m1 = 1.63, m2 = 1.80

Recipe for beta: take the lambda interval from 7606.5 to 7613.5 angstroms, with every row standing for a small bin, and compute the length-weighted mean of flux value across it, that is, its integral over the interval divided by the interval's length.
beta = 1.92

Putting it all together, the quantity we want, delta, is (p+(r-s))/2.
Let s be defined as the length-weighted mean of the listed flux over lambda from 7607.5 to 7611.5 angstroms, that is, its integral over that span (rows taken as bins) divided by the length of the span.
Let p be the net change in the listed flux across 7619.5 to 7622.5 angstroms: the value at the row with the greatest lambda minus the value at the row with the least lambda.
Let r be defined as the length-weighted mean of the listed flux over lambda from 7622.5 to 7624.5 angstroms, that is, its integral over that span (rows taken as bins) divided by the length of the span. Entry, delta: 0.1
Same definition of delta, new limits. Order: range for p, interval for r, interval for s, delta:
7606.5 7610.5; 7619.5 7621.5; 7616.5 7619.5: 0.4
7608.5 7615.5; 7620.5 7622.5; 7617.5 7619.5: -0.3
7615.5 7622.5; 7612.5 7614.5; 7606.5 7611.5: 0.2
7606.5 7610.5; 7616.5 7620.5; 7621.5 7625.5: 0.2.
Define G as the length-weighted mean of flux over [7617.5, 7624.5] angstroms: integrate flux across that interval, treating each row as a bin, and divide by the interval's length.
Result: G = 1.74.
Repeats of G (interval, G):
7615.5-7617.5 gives 1.57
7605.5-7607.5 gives 1.73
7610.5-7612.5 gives 1.90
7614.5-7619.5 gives 1.48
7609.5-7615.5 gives 1.81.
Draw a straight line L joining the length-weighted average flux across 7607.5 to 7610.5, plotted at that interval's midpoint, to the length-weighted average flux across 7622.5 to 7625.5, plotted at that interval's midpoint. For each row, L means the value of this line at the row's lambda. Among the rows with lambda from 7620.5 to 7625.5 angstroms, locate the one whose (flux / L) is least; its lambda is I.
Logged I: 7625.0 angstroms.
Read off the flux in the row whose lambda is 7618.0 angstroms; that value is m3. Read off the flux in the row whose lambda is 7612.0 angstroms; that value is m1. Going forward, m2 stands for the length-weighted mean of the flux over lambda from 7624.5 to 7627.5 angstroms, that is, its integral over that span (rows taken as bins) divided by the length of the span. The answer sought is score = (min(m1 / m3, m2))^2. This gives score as 1.35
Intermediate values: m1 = 2.187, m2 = 1.48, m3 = 1.882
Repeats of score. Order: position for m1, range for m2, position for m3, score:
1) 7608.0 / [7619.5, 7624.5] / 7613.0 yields 0.44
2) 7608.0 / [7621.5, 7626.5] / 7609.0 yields 1.24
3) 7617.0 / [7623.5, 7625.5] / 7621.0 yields 0.56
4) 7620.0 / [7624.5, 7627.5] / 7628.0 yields 2.19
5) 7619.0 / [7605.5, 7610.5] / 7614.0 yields 1.01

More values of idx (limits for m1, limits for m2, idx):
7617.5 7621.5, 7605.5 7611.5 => 3.43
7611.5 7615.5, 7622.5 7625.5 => 3.70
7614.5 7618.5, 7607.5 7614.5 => 3.48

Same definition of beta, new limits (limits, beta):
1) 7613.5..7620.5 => 1.46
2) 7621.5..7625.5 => 1.74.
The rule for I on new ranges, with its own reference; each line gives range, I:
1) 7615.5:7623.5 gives 7619.0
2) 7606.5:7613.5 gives 7607.0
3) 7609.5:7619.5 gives 7615.0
